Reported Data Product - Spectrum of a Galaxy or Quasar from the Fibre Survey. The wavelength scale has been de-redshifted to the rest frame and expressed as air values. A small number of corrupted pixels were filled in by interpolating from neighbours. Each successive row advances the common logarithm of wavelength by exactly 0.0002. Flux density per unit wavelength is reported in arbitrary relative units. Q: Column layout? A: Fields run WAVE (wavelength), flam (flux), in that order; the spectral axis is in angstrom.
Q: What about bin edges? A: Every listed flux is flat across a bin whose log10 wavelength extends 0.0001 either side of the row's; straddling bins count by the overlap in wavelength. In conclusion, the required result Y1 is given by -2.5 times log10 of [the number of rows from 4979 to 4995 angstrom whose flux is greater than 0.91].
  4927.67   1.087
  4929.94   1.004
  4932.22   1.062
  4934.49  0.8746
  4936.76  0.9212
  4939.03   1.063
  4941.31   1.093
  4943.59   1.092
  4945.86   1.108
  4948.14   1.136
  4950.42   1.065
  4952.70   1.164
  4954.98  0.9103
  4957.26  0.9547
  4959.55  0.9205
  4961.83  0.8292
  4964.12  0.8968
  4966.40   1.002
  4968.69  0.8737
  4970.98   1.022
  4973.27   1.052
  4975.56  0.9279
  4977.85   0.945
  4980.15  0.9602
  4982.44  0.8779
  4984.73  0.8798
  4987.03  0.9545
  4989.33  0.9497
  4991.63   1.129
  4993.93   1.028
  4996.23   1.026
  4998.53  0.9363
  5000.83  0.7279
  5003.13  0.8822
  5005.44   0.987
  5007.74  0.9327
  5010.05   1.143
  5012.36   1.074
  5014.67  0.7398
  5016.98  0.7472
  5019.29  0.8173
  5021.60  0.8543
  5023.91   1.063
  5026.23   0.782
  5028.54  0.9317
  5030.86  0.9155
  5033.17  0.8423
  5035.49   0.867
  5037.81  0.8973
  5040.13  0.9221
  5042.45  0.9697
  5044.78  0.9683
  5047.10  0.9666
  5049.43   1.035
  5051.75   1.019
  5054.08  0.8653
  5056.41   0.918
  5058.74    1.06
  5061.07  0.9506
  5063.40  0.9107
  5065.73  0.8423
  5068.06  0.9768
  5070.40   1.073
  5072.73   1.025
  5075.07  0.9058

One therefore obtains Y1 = -1.7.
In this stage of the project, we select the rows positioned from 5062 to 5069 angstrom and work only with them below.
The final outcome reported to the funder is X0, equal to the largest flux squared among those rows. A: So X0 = 0.95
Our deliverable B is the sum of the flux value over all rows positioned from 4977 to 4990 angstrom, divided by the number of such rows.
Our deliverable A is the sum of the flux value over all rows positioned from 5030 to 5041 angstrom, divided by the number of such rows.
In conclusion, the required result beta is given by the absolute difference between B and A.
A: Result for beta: 0.04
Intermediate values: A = 0.89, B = 0.93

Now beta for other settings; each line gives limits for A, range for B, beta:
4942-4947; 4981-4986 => 0.22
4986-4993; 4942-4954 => 0.10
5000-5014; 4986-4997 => 0.06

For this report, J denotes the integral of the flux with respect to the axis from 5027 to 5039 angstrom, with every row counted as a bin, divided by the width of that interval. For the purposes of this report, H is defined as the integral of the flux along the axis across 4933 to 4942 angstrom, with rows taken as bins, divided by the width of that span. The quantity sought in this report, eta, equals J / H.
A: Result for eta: 0.90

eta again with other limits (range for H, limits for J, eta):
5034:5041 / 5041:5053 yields 1.11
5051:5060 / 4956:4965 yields 0.94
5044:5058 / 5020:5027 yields 0.93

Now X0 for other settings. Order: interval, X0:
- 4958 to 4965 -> 0.85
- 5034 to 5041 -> 0.85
